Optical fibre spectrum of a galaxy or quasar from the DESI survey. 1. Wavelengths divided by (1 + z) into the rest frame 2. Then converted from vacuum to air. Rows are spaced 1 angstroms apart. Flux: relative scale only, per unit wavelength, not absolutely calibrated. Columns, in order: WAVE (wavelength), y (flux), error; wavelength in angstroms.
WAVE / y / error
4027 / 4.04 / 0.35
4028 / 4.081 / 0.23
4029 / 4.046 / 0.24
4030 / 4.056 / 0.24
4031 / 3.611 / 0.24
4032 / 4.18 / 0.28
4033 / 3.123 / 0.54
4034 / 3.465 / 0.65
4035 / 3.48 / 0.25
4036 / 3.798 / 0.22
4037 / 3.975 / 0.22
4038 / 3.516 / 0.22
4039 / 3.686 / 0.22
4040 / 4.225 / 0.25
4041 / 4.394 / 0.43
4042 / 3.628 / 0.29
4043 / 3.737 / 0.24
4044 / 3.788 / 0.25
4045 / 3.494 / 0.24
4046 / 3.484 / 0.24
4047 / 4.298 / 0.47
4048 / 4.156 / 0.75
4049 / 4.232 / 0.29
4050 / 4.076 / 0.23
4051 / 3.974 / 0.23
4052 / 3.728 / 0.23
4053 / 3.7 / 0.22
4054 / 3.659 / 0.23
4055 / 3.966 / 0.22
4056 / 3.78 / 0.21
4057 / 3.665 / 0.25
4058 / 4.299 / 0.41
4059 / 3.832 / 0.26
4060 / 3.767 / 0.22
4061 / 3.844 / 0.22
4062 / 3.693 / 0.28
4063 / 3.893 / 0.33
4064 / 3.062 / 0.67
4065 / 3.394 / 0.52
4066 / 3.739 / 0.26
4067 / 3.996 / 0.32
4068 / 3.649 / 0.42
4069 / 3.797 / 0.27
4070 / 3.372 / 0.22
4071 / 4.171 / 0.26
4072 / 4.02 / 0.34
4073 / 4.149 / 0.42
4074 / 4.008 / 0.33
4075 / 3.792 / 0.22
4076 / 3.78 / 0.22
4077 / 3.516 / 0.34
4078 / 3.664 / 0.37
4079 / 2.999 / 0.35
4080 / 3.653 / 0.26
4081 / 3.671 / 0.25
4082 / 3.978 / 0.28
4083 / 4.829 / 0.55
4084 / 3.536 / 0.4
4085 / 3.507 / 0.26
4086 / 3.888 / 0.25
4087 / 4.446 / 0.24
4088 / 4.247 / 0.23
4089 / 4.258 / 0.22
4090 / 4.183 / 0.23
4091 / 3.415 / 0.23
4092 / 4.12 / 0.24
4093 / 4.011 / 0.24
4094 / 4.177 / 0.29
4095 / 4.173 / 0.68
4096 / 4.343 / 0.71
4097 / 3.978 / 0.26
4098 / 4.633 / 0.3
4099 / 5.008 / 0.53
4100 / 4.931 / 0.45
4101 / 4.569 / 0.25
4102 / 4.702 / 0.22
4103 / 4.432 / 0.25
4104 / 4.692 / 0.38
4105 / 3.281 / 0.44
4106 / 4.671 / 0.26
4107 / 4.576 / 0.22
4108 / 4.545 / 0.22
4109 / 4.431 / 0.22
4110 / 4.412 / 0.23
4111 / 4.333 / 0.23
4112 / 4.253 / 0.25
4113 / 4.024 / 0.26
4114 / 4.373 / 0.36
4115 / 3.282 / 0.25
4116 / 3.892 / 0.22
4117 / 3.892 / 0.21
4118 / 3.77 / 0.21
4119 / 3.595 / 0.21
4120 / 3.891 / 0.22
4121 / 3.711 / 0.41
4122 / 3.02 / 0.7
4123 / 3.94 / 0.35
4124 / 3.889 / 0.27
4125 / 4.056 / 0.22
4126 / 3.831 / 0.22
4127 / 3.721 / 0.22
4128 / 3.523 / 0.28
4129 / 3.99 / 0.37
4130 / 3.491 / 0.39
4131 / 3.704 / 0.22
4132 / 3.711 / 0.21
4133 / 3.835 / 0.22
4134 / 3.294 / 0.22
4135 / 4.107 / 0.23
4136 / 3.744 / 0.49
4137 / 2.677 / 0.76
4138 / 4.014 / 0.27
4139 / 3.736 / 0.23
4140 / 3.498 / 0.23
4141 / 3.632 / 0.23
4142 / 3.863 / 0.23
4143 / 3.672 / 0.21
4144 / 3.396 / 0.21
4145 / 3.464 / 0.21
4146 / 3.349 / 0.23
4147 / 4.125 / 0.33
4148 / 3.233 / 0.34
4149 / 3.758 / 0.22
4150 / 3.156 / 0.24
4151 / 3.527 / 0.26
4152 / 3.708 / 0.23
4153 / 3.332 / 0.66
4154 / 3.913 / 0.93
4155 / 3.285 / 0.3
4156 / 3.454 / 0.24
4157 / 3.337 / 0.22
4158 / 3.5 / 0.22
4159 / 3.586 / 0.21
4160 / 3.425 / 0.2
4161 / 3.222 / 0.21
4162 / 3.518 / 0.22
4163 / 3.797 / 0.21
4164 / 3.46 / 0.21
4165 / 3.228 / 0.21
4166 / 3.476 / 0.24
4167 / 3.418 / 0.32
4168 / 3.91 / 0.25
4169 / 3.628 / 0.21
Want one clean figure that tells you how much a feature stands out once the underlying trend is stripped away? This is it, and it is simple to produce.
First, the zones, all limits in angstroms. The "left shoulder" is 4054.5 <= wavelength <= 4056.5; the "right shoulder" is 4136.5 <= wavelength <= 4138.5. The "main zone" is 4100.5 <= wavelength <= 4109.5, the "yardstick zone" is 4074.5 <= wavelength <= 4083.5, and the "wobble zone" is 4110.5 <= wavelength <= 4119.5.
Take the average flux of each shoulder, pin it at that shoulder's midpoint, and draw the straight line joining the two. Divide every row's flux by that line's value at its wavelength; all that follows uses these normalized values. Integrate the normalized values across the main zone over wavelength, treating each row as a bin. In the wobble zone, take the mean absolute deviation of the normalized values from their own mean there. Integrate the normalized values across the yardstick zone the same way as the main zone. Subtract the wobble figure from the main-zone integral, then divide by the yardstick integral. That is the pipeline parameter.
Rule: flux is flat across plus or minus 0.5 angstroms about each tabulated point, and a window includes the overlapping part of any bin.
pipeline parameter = 1.22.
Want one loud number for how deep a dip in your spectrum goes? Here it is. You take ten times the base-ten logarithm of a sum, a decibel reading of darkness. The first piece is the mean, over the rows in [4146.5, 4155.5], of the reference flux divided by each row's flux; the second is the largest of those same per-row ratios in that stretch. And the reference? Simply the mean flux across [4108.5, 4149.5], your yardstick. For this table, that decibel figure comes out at 3.53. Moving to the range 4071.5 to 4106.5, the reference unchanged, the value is 3.40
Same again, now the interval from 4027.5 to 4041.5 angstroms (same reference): 3.41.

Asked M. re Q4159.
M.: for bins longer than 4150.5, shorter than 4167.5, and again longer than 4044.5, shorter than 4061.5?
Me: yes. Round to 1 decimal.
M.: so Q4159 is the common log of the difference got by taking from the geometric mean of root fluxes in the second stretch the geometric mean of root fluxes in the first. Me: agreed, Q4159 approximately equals -1.0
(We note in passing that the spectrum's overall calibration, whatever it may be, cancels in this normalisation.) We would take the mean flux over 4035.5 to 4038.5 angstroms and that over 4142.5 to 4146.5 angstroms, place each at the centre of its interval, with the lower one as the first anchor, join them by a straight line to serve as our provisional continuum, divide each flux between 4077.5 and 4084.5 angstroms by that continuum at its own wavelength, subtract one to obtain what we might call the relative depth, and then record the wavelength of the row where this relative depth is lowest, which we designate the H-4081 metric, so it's 4079 angstroms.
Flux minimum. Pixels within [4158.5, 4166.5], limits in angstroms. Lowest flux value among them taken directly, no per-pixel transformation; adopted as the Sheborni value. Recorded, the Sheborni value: 3.222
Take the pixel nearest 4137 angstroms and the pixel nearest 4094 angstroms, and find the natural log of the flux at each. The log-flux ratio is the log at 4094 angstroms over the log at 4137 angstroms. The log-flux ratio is 1.45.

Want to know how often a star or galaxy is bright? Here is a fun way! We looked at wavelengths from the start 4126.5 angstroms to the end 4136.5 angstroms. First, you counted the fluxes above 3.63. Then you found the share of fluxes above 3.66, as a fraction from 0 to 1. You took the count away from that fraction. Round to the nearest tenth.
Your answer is -6.3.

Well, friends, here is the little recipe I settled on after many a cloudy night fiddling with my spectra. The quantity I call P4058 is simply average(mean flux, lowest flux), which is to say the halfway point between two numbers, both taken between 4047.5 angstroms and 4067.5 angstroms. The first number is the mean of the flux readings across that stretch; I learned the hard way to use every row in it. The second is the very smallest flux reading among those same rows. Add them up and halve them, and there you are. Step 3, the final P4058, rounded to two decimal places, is 3.44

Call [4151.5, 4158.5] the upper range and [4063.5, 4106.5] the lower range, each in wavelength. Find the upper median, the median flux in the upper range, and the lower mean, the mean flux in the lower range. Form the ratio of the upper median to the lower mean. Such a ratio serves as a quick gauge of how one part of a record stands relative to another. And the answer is 0.9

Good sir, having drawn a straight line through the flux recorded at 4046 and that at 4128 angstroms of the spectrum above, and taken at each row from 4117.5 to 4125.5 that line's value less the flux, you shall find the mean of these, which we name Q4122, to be -0.2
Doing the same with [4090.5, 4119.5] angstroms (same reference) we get -0.7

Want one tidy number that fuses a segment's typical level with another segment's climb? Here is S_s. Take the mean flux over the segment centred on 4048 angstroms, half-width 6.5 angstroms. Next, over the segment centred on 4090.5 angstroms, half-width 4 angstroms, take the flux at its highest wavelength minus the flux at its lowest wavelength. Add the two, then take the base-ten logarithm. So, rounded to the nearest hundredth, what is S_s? 0.55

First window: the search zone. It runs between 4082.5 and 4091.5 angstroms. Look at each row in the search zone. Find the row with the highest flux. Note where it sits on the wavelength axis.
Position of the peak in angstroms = 4083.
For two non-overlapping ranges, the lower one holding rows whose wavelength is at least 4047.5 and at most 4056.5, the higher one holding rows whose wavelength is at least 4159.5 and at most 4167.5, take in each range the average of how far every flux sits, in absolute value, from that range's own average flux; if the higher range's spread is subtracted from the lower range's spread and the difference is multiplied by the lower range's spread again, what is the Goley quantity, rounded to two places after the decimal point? 0.01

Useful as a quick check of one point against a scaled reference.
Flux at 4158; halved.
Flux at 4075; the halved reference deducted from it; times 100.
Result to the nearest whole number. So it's 204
